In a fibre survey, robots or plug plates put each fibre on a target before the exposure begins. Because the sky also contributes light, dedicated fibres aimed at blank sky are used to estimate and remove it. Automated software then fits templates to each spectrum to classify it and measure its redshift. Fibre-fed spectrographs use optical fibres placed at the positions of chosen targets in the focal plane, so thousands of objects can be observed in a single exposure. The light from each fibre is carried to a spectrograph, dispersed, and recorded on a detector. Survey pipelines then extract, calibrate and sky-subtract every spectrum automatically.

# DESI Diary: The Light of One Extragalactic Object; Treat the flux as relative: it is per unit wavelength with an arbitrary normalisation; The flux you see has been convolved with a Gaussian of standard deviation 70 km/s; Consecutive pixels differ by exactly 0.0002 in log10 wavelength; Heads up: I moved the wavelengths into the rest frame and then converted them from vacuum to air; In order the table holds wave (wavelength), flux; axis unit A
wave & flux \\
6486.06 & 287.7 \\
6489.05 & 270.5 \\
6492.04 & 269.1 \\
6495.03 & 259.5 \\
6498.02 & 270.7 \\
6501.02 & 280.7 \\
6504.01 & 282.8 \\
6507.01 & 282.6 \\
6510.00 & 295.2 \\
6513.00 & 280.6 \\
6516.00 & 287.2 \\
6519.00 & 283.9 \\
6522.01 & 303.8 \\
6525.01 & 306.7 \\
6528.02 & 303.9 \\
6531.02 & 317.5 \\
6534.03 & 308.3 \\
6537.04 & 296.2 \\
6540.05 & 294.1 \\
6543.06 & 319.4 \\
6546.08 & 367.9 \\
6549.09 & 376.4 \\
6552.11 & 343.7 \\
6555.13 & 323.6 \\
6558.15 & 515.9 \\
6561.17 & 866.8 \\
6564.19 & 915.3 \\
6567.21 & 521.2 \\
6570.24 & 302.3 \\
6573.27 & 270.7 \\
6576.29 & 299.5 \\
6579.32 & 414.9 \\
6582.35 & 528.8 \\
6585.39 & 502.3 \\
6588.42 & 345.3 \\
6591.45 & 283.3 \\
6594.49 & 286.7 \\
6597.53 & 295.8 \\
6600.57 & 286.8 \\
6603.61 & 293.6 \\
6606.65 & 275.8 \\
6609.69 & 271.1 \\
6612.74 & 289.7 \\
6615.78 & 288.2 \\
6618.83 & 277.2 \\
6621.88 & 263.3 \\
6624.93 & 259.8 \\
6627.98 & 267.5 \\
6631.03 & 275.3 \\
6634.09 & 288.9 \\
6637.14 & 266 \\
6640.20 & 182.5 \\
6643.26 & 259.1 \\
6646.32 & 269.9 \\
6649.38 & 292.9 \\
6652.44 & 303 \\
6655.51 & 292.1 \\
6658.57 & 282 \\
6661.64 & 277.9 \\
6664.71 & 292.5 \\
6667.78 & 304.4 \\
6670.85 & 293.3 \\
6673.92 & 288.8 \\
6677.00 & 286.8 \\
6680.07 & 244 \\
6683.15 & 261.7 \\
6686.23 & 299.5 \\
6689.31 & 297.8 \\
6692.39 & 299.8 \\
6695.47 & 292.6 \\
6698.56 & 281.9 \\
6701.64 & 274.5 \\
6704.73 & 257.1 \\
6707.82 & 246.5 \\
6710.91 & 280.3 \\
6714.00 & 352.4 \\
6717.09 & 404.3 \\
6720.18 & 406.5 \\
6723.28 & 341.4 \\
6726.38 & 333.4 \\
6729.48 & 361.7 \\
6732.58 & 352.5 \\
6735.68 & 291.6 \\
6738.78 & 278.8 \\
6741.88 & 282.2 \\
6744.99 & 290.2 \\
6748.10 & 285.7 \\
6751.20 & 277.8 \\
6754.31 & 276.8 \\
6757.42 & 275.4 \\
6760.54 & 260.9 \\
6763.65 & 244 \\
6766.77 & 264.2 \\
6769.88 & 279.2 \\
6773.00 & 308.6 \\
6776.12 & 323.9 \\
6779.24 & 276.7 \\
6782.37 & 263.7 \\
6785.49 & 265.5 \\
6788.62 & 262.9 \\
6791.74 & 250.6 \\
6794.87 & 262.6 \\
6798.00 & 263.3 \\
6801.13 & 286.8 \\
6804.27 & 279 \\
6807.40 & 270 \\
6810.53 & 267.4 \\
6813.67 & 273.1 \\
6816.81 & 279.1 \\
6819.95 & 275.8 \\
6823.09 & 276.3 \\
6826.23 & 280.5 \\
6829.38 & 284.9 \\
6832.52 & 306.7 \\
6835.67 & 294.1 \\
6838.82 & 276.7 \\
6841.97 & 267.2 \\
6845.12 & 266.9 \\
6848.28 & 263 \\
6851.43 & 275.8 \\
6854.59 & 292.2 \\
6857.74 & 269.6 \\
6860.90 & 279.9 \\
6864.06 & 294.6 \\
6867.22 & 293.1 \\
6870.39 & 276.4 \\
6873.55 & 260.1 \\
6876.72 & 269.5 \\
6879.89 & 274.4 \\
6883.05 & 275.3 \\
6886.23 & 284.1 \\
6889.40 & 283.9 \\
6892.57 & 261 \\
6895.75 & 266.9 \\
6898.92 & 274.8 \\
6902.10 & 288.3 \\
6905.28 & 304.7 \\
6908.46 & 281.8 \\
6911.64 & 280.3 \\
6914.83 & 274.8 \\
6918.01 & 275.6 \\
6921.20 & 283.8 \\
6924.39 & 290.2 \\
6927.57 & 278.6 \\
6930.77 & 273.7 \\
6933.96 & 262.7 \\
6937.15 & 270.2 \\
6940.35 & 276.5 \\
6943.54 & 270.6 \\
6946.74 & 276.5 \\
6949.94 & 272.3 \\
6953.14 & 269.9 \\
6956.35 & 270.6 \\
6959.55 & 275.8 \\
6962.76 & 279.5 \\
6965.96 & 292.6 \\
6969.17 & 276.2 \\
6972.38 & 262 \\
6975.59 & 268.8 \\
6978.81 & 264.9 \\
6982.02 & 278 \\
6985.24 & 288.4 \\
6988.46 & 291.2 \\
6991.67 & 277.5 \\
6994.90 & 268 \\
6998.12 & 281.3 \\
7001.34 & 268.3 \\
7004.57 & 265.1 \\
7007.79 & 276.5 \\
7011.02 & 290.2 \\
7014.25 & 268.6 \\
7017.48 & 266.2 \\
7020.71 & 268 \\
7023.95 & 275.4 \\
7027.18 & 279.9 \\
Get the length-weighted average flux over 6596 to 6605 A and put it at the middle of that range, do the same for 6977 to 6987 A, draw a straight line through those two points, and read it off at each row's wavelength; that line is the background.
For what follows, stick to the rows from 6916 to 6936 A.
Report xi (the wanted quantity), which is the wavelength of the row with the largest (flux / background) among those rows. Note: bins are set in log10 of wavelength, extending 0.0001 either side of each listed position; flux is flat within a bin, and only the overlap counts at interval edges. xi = 6924.39 A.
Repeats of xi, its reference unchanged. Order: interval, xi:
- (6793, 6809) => 6801.13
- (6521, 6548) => 6546.08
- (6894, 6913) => 6905.28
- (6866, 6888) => 6867.22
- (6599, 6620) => 6603.61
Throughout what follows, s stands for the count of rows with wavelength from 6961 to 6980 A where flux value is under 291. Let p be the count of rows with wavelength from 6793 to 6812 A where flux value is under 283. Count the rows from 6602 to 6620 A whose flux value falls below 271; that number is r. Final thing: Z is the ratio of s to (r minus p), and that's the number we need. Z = -1.00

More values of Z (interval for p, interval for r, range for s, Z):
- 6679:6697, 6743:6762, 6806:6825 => -6.00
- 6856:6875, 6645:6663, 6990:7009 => -2.00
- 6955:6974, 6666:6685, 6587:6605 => -1.00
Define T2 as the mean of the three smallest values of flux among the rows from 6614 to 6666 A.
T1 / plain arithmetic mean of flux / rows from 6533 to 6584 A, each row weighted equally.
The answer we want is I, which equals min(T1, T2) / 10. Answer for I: 23.4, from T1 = 427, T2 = 234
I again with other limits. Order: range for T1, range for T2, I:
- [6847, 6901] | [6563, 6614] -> 27.3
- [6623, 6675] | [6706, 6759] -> 26.6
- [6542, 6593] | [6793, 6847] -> 26.4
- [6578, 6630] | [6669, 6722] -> 24.9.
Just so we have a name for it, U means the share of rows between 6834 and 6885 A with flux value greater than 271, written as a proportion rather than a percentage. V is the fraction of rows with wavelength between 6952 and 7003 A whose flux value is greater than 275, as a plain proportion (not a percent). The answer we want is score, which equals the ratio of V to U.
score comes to 0.9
